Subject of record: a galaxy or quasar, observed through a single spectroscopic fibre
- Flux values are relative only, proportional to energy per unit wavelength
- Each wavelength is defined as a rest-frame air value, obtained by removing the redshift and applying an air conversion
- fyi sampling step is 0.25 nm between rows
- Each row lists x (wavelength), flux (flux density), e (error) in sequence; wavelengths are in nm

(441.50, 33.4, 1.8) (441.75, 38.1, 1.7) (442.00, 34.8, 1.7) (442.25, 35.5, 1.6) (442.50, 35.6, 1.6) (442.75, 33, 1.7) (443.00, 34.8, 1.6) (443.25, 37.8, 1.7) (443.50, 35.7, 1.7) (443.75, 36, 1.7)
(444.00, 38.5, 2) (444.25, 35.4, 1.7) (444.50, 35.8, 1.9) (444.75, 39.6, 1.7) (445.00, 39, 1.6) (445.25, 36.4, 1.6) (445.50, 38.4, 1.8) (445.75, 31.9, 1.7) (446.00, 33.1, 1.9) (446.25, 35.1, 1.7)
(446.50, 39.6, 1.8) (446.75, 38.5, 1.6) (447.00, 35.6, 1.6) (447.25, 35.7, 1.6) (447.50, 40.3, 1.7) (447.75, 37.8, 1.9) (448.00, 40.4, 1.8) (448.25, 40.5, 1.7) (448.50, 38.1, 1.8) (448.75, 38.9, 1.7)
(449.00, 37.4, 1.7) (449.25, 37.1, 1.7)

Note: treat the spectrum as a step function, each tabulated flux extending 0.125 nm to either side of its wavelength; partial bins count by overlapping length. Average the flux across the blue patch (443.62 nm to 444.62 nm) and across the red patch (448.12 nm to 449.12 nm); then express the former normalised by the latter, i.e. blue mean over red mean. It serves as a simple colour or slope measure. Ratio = 0.94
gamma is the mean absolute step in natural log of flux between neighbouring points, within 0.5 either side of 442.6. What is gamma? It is 0.044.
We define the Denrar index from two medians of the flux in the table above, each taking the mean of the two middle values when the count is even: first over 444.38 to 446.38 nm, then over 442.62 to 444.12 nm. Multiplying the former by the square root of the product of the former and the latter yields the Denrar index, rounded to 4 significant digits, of 1299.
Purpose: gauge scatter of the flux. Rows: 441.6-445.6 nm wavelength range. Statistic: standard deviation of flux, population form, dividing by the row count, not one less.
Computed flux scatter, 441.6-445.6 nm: 1.8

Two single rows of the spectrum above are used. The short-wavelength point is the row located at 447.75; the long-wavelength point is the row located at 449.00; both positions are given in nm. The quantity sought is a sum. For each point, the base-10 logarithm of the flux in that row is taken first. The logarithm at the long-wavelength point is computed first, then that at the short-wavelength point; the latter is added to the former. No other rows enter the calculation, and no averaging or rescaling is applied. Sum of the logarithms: 3.15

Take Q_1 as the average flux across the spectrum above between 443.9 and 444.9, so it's 37.3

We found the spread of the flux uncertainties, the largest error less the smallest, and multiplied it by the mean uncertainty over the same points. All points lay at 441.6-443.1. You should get 0.2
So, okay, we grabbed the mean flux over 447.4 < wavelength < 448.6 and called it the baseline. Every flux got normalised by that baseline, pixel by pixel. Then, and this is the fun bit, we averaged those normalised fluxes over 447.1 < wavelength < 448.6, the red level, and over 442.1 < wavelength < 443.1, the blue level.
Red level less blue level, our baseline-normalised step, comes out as 0.10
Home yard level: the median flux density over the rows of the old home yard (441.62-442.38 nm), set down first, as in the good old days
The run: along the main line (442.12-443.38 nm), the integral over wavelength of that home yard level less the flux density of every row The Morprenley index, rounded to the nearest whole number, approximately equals 0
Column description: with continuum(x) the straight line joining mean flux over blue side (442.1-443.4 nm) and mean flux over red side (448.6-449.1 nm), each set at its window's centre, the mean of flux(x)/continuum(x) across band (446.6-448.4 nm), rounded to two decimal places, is 1.02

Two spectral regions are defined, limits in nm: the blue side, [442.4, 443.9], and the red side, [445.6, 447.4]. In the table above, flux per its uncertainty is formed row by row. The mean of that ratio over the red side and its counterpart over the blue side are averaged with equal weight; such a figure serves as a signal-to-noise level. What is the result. 21.2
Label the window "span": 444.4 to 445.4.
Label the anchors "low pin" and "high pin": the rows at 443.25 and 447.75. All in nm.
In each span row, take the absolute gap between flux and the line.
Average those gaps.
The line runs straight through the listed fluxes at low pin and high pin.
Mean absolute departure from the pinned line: 1.6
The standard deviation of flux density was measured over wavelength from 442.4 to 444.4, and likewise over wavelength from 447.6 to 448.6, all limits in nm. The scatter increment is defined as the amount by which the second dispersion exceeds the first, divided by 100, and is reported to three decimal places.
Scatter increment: -0.003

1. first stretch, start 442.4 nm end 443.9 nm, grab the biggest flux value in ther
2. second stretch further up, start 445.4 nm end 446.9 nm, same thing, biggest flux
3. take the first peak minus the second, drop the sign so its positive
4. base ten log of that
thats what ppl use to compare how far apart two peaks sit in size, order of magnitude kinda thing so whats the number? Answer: 0.26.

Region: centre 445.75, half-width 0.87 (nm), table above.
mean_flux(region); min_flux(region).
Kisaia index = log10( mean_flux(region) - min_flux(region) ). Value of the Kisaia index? 0.63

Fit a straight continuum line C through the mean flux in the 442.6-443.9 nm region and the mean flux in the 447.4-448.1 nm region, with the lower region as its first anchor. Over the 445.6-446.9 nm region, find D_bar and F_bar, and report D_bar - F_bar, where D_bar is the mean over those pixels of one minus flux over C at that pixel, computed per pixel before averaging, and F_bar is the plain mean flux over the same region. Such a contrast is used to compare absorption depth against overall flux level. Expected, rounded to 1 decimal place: -35.6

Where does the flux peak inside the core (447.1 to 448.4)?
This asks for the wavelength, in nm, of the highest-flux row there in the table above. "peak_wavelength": 448.25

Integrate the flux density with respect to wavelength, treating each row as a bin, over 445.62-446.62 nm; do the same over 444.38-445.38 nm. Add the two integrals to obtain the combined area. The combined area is 72.6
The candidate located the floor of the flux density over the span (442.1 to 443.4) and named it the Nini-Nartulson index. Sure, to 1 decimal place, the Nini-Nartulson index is 33.0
